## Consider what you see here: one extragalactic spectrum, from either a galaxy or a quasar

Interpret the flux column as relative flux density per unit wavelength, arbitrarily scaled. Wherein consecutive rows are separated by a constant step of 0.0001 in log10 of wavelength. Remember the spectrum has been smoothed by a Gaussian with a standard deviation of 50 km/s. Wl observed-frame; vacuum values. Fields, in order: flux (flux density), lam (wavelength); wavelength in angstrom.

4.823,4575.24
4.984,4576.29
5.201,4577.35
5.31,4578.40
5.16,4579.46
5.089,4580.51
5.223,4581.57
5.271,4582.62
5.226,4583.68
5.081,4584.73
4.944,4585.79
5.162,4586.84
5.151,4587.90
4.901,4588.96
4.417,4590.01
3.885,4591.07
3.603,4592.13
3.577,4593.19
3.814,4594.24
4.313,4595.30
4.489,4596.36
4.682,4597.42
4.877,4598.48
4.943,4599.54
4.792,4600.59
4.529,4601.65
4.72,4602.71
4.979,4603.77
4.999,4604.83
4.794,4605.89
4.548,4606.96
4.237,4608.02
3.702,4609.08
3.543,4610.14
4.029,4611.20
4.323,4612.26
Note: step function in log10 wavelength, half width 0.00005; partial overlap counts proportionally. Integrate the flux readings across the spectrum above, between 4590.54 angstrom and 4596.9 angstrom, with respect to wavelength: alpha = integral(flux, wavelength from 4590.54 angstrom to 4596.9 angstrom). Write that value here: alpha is 25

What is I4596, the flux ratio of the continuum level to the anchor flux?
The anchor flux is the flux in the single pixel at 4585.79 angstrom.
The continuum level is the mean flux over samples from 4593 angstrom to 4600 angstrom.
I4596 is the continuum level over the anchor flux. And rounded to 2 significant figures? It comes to 0.89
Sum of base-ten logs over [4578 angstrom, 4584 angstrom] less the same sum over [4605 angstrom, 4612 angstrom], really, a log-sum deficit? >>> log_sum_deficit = 0.61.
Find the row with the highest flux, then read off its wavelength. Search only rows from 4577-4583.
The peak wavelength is 4578.40 angstrom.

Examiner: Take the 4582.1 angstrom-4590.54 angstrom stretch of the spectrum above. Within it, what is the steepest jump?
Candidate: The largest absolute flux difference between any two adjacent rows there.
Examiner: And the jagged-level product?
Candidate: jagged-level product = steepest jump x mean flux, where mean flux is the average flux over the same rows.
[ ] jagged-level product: 2.43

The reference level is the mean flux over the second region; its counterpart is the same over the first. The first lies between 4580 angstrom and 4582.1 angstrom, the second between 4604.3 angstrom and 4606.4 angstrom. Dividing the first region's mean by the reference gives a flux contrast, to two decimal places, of 1.05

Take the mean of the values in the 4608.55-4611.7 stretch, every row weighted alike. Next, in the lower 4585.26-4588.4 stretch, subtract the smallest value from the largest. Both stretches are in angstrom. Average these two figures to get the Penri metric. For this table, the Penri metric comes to 1.99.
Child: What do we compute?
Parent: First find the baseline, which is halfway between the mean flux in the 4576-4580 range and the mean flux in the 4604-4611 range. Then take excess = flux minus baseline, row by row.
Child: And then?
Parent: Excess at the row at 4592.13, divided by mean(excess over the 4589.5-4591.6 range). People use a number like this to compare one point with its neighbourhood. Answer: 1.9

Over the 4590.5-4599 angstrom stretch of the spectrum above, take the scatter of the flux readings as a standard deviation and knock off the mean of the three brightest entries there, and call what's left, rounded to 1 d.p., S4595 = -4.2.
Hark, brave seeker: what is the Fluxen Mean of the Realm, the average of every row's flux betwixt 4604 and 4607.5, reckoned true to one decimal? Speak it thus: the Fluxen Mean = 4.8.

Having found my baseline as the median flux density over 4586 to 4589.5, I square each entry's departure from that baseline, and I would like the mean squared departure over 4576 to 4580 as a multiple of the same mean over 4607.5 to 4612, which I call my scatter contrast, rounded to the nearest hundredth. 0.01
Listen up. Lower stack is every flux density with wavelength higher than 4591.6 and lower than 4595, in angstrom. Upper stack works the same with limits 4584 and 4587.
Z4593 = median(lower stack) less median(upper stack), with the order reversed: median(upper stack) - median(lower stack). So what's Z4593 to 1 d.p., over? 1.5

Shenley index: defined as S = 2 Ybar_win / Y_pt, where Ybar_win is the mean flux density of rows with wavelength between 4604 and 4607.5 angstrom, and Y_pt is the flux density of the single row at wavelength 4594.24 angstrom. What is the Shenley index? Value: 2.51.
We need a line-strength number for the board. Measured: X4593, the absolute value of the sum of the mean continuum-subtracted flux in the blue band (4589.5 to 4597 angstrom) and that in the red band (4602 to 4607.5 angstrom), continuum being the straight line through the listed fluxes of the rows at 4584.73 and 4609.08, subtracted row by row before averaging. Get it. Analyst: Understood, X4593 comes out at 0.3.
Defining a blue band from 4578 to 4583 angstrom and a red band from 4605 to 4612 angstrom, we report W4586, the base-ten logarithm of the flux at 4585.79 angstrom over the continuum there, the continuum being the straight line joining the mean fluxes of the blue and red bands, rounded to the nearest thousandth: -0.006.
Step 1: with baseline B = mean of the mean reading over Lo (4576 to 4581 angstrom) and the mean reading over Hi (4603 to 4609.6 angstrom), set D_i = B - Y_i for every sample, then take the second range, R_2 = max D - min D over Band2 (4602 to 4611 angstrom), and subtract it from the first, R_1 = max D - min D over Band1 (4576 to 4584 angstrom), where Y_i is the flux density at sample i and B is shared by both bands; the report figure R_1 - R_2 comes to -1.1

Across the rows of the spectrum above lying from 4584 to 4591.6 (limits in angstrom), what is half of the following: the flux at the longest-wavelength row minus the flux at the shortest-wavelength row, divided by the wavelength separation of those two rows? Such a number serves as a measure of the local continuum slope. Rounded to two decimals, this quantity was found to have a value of -0.09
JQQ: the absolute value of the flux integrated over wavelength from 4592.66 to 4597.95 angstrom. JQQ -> 22.1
